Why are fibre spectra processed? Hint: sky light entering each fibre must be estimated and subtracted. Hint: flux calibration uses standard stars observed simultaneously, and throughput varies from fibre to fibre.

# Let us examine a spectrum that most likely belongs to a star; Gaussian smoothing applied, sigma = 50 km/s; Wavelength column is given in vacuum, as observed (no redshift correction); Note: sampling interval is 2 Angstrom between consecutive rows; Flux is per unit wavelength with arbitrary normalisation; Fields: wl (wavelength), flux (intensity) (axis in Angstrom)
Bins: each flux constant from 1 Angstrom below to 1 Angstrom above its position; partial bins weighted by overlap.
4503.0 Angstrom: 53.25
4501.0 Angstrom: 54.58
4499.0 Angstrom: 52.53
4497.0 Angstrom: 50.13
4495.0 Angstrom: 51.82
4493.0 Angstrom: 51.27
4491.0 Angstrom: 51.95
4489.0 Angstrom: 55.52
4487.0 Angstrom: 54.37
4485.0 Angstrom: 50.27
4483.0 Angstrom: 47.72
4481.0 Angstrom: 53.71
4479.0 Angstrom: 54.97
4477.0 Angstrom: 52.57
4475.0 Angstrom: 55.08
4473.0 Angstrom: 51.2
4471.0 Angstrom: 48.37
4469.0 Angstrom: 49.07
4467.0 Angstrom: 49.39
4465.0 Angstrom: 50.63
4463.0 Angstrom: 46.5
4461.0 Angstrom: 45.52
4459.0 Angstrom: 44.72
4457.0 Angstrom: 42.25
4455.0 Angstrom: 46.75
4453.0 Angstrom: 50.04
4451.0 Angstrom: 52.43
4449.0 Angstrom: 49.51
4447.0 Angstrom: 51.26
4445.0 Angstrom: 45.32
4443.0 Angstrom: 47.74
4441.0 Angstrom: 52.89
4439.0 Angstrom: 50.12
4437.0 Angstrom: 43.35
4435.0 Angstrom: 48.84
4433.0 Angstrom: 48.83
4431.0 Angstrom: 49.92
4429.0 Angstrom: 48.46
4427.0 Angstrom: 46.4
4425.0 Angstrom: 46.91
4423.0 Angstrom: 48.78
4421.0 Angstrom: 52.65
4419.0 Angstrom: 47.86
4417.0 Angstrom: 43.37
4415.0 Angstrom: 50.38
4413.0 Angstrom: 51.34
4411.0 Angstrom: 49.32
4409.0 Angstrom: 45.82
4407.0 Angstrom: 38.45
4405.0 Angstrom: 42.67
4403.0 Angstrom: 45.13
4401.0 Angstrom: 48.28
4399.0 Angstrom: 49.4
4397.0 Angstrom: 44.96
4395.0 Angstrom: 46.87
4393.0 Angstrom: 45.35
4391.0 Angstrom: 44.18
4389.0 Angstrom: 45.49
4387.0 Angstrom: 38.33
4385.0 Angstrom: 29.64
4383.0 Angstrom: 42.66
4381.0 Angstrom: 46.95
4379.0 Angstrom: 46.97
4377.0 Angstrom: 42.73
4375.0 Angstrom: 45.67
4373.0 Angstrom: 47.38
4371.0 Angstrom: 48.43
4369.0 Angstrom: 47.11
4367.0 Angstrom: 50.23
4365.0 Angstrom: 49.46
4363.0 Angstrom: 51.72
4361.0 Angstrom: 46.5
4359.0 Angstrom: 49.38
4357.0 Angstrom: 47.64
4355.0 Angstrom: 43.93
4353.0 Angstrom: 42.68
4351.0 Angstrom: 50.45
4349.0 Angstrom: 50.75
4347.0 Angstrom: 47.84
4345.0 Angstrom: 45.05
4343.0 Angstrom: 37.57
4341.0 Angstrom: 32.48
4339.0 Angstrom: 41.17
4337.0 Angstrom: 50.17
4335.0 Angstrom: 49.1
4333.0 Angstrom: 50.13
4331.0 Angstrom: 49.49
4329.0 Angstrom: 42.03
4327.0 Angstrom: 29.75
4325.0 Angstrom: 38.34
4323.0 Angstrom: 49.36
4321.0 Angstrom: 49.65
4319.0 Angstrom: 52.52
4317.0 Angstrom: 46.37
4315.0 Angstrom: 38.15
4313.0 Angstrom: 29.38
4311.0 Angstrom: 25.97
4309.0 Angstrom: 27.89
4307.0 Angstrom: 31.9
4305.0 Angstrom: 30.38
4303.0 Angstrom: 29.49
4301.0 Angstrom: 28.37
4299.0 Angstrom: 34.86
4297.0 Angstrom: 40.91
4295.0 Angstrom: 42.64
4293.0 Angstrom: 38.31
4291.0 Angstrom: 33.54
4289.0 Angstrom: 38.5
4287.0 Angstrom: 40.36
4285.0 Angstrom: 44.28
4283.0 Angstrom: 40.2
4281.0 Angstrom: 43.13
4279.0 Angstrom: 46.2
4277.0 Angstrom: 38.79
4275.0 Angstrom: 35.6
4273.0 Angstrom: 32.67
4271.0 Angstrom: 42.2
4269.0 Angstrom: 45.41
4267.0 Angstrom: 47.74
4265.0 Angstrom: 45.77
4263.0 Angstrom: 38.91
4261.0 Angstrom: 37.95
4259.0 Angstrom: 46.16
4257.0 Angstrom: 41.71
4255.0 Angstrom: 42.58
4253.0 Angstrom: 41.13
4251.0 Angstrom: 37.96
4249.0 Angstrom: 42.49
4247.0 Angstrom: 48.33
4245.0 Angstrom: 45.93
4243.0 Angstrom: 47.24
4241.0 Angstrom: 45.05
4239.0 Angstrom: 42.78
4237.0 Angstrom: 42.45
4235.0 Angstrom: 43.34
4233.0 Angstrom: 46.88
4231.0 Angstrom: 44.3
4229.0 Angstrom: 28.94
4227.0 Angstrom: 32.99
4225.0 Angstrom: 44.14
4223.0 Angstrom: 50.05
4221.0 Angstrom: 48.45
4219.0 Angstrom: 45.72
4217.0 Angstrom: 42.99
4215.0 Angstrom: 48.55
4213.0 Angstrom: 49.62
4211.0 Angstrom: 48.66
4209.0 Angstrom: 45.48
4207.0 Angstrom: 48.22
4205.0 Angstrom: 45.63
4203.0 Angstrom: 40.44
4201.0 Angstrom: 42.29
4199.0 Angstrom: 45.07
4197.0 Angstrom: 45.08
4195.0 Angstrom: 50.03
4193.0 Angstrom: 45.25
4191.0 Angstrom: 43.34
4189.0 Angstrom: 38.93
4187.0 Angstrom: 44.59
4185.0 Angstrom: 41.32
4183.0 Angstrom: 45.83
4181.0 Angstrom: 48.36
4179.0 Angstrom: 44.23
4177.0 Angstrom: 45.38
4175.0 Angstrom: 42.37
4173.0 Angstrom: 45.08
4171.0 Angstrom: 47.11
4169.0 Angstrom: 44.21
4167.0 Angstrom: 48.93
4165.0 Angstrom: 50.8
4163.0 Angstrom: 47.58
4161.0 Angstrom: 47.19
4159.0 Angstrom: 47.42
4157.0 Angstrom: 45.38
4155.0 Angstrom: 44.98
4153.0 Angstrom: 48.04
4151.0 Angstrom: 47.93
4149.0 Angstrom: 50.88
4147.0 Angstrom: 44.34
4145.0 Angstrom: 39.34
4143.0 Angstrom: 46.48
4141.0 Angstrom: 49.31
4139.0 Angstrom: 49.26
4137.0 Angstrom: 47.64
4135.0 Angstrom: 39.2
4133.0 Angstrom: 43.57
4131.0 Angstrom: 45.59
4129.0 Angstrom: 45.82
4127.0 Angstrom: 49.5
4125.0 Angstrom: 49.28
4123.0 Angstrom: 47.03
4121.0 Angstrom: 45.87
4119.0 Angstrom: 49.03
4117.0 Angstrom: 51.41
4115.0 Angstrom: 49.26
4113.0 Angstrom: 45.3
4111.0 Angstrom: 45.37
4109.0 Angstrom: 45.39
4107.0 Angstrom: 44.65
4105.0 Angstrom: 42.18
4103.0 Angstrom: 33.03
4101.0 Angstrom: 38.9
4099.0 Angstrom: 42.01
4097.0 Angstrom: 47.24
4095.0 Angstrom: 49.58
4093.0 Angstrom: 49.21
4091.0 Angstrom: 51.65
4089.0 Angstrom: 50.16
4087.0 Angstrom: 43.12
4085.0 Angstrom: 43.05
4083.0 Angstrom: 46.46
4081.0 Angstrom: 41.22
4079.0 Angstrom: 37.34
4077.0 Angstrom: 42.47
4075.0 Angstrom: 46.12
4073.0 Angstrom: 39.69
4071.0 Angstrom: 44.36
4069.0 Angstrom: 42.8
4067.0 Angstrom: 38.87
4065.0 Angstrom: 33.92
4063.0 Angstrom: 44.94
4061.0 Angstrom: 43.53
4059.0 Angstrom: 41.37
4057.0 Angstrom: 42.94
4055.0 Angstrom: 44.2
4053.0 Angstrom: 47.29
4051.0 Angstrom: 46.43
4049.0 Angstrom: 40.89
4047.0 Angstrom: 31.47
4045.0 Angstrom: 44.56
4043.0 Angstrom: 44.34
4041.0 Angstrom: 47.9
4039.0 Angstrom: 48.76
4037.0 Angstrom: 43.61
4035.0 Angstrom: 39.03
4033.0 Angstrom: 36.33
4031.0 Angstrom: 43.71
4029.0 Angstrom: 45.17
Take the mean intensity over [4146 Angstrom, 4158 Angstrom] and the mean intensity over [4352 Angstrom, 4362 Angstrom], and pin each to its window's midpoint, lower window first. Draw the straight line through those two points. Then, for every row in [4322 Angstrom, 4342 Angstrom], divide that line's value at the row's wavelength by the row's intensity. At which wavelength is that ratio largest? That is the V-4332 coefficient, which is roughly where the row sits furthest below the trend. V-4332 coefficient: 4327.0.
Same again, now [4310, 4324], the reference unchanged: 4311.0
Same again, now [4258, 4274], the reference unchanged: 4273.0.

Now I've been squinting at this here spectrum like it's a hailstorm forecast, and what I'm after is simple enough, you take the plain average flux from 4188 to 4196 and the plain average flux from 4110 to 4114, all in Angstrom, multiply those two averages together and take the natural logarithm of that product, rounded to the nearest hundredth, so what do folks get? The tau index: 7.61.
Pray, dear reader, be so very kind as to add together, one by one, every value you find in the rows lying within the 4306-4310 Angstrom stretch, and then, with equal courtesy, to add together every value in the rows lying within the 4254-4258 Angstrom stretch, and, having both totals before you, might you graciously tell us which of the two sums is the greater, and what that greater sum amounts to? 84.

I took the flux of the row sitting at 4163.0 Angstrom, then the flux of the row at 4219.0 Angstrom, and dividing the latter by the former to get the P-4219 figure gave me 0.96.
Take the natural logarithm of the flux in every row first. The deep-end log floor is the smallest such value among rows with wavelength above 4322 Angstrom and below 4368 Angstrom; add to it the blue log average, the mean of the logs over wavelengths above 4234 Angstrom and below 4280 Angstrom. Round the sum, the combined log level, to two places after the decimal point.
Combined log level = 7.14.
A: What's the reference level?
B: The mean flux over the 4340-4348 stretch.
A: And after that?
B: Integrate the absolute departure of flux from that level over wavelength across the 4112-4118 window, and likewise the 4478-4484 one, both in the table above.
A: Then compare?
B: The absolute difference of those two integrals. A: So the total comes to 21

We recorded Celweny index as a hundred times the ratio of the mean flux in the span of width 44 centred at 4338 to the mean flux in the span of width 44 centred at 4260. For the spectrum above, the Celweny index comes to 106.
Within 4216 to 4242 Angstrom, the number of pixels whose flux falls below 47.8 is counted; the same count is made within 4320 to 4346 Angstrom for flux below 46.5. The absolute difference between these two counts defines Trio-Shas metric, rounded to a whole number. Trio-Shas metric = 4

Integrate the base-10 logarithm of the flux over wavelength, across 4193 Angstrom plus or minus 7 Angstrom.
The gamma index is 23.1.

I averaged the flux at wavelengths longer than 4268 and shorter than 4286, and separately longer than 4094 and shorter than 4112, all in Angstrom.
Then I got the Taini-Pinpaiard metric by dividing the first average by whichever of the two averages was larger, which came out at 0.95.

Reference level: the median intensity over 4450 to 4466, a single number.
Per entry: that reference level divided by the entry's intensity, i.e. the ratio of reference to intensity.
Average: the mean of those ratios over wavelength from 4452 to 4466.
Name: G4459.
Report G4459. 1.00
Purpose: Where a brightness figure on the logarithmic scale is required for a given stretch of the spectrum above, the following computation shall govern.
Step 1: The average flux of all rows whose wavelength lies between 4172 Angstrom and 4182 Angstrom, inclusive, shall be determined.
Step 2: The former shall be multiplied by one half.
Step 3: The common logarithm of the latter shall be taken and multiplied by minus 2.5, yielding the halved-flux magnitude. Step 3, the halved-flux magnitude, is -3.38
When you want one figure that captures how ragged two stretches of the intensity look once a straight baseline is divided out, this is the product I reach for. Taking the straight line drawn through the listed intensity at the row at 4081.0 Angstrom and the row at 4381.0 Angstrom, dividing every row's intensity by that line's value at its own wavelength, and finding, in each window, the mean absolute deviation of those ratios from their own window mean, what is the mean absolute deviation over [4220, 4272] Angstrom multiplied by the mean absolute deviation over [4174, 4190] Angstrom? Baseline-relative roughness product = 0.004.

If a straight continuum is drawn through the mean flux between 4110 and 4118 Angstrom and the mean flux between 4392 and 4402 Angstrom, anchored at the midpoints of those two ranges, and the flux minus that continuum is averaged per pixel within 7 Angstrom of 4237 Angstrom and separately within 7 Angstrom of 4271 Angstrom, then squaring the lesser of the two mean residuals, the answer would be 38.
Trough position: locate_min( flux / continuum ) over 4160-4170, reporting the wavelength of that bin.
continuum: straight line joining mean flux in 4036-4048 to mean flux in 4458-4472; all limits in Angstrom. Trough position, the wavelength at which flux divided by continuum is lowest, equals 4169.0 Angstrom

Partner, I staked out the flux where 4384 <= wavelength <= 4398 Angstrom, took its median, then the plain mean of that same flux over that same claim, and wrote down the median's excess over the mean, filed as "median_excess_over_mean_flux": 2.84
